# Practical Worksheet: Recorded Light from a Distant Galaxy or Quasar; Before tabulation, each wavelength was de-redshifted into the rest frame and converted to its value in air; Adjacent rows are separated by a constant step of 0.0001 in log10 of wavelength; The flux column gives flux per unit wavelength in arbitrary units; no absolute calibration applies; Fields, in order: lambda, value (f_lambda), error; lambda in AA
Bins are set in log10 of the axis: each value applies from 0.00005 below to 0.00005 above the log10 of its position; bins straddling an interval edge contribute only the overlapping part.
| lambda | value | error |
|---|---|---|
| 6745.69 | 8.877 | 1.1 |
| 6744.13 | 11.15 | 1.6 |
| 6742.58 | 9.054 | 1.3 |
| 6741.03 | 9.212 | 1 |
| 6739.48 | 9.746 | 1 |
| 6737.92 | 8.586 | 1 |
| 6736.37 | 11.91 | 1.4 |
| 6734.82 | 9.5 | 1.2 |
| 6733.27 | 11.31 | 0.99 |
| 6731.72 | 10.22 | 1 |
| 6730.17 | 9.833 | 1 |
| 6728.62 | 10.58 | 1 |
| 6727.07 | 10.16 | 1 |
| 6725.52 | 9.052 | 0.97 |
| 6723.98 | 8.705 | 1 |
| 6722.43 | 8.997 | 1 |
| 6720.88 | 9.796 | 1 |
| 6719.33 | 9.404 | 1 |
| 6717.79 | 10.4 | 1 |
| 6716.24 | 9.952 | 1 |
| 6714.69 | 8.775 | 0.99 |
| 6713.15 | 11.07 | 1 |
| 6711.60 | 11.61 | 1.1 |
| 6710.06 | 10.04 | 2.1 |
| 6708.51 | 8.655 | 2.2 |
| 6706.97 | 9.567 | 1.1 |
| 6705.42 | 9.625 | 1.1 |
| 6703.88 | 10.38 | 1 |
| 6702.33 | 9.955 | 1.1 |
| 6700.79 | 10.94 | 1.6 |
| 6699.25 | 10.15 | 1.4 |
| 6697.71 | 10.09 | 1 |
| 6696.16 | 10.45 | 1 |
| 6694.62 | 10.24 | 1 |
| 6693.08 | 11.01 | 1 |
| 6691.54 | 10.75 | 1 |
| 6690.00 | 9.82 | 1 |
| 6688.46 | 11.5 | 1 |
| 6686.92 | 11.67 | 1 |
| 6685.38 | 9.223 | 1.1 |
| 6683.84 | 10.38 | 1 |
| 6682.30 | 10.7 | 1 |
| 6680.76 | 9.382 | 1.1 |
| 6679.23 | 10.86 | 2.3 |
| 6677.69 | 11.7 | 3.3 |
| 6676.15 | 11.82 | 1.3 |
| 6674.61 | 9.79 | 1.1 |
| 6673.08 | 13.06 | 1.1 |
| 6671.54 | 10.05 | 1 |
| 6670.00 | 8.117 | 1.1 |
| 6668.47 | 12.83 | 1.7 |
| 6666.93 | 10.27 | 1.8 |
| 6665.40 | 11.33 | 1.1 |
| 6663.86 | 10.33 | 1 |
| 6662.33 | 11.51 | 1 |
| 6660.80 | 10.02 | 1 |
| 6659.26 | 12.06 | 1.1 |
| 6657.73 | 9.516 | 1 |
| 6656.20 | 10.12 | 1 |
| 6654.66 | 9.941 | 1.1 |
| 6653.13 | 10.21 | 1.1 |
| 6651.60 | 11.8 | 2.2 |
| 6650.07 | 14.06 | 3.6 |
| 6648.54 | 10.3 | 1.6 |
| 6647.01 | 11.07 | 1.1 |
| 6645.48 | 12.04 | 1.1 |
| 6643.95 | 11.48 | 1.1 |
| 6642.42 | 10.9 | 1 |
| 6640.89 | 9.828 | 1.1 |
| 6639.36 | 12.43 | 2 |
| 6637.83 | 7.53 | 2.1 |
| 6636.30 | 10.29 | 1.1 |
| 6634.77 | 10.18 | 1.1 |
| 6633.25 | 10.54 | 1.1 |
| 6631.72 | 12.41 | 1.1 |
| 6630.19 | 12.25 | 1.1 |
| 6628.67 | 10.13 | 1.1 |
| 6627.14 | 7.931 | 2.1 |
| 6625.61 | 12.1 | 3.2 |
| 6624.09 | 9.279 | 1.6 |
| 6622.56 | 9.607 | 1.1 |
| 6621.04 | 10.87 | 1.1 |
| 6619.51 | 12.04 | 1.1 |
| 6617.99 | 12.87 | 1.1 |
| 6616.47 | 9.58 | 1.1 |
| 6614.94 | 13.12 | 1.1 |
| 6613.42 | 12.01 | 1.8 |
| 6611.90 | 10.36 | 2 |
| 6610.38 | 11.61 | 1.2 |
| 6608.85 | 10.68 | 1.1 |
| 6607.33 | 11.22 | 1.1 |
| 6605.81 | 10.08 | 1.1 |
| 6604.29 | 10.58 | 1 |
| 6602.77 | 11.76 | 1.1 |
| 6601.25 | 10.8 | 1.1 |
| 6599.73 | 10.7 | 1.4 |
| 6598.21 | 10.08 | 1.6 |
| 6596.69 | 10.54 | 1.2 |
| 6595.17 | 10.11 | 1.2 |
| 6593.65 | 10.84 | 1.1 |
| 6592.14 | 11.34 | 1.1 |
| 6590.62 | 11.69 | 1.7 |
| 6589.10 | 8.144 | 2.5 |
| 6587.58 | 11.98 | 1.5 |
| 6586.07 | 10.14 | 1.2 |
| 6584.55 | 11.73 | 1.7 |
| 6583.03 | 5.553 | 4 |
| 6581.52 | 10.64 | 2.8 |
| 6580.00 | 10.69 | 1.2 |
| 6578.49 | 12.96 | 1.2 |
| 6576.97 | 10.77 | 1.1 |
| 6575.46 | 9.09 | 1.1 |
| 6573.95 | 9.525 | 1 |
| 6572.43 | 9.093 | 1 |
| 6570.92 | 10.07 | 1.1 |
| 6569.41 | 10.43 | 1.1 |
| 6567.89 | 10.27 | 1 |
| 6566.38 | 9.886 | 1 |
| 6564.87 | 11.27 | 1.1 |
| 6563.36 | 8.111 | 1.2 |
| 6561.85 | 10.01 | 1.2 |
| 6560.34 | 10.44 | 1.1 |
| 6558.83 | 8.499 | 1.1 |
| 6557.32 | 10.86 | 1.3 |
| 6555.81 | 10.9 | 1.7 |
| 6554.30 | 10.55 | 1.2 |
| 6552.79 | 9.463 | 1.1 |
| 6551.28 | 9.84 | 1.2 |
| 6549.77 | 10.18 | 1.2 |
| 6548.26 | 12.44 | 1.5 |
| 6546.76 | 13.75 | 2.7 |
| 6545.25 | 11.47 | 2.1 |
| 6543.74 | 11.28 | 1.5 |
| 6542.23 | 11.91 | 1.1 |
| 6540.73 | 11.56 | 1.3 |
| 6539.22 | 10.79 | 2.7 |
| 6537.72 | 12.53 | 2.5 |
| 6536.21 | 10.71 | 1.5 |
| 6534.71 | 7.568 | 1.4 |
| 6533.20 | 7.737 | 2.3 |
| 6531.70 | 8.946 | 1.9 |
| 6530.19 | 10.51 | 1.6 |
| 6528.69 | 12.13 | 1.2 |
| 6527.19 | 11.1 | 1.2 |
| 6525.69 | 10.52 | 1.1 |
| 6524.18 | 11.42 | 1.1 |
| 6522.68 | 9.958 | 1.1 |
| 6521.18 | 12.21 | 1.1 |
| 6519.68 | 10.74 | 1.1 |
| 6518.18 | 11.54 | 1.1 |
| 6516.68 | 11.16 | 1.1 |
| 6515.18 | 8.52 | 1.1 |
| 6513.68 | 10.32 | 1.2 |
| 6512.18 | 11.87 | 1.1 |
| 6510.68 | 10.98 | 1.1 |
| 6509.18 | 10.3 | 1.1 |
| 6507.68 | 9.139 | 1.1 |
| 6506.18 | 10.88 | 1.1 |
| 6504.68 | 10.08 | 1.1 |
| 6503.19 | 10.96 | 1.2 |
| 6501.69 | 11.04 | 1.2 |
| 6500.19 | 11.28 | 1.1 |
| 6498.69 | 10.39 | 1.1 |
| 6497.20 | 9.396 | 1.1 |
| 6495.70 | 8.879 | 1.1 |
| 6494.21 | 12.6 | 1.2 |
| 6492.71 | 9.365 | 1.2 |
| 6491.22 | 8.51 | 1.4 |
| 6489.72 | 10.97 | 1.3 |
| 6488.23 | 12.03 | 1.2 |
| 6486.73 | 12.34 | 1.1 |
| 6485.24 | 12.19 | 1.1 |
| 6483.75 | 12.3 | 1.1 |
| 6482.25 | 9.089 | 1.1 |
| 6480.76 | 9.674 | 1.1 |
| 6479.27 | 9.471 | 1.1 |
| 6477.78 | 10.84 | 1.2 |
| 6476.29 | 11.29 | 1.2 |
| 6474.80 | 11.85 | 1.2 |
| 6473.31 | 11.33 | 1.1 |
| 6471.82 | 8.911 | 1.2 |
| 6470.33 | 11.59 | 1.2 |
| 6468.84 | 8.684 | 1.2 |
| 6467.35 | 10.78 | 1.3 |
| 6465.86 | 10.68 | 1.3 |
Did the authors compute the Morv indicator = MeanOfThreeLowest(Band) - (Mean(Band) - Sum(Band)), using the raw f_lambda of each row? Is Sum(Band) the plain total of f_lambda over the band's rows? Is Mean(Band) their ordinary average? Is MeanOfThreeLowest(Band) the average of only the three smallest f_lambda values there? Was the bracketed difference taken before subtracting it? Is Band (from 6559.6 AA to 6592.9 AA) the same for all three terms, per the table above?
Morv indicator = 221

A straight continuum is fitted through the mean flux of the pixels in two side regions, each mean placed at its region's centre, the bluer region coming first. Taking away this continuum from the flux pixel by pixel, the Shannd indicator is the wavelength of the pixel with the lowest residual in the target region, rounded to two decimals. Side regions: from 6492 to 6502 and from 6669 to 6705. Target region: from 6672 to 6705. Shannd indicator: 6685.38 AA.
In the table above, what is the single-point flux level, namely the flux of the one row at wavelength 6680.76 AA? 9.382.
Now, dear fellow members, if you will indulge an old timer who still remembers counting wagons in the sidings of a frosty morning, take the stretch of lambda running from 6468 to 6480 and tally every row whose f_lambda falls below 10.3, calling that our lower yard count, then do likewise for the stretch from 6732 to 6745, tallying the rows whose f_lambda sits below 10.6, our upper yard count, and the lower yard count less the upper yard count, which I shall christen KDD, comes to -2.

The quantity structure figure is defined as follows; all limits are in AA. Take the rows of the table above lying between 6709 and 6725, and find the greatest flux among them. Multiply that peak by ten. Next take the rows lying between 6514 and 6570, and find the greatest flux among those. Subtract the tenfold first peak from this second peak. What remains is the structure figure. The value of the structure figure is -102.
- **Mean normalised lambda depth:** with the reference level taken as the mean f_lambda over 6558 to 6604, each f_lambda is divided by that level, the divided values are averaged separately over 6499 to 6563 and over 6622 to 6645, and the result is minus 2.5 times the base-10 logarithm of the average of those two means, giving -0.034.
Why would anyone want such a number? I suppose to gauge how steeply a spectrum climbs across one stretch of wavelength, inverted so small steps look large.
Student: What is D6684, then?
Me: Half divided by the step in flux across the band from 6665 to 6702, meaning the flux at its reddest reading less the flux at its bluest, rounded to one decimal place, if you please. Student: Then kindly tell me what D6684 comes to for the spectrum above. -1.3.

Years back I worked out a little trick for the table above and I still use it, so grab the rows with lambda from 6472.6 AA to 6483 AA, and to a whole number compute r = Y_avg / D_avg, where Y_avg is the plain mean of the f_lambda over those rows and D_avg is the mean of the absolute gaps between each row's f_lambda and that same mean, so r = 11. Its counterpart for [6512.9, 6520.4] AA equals 13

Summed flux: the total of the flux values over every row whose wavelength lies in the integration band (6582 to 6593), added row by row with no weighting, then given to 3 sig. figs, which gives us 70.6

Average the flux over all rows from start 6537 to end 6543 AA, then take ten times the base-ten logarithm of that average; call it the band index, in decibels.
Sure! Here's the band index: 10.7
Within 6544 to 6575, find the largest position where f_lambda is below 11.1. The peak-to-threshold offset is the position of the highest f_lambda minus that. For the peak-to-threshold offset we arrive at -27.2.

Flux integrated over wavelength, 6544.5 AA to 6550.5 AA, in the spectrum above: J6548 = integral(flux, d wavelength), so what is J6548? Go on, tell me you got 72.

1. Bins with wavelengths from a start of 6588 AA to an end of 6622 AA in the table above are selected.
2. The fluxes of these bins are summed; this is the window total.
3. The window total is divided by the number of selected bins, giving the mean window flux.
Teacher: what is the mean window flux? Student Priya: 11.0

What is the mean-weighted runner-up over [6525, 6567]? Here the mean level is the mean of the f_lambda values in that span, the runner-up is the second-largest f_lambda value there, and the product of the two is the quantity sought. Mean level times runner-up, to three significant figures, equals 132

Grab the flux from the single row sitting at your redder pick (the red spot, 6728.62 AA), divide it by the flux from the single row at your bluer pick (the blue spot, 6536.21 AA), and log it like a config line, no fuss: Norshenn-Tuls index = 0.99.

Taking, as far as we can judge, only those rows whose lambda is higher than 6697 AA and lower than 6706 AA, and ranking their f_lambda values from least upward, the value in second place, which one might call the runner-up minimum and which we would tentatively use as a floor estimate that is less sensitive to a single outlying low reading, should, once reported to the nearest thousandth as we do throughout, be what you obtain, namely 9.955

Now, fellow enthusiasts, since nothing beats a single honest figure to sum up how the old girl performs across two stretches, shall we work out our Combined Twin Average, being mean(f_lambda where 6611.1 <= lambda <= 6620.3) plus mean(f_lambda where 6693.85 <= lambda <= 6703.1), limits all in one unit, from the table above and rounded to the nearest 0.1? 22.0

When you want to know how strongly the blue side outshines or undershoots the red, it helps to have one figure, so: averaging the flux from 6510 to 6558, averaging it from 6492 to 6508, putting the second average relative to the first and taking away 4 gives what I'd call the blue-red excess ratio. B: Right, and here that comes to -3.04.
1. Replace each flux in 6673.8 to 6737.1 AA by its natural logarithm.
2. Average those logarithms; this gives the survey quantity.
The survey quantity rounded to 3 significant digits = 2.32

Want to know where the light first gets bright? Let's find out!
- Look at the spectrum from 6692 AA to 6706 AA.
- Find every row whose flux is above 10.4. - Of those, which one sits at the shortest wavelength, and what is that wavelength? 6693.08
